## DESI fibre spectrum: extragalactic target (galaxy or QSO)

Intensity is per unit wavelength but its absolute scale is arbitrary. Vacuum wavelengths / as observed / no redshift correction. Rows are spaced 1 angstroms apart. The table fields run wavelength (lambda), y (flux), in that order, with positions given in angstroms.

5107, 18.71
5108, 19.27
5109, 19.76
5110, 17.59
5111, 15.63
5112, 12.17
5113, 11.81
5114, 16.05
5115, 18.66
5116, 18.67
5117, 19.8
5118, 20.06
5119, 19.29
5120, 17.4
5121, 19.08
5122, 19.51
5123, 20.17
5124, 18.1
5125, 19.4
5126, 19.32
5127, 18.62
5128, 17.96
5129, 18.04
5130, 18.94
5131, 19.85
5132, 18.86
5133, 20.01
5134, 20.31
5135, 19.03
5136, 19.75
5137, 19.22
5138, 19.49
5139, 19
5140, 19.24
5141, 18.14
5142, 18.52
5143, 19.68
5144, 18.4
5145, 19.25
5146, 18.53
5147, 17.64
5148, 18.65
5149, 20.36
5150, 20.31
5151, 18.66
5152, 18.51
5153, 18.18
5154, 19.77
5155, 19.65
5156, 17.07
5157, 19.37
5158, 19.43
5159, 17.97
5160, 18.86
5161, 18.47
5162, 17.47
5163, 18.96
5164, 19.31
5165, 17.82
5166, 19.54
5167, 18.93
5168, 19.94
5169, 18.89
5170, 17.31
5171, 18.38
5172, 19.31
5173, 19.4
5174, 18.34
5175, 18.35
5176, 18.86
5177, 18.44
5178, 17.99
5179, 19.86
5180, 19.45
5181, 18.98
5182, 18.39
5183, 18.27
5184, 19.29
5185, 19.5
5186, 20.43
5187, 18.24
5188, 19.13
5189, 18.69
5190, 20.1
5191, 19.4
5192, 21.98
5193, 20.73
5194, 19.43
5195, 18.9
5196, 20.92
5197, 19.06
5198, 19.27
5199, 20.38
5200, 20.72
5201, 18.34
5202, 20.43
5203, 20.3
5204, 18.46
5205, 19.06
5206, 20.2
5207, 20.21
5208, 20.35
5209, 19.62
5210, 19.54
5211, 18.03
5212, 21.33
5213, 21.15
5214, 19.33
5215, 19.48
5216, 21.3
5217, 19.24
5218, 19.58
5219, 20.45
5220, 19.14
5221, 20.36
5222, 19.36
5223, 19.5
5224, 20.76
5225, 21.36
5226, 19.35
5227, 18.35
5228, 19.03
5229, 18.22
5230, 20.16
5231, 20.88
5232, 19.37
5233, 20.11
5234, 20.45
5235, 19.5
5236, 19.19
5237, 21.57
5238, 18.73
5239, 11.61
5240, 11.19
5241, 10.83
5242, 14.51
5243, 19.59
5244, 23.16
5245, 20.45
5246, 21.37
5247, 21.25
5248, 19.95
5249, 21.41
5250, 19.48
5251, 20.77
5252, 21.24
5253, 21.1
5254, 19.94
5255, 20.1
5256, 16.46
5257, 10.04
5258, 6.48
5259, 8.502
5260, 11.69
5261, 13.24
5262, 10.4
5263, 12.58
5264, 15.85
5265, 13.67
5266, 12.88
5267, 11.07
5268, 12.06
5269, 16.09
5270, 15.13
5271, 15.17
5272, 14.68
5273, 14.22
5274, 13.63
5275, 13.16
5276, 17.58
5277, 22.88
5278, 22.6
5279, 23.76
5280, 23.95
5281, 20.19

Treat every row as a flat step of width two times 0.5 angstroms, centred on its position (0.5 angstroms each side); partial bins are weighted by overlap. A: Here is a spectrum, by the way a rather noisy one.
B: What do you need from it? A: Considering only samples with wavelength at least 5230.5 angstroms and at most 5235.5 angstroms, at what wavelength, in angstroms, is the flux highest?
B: 5231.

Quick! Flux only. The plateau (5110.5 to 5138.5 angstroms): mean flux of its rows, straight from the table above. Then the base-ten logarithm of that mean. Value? 1.26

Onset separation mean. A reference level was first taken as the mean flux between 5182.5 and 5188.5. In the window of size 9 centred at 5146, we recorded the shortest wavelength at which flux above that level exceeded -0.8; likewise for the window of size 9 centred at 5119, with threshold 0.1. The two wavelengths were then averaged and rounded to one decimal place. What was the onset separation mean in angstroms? 5129.5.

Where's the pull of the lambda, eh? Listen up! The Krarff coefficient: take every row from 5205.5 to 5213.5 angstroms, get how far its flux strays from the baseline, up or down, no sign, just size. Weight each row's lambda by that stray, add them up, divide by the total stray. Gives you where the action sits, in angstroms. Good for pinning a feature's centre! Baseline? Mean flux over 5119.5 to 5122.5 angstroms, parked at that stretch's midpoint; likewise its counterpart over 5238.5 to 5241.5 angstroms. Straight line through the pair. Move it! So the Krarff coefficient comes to 5209.6 angstroms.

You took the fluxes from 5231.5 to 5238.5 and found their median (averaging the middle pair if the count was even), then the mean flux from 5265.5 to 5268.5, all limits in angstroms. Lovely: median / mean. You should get 1.62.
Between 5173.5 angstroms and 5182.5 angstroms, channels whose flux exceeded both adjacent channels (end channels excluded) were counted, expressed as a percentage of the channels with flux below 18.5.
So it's 40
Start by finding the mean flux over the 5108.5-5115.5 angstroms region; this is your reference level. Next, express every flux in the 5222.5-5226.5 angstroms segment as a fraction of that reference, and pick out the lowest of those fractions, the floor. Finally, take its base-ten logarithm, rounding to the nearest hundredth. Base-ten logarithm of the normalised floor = 0.08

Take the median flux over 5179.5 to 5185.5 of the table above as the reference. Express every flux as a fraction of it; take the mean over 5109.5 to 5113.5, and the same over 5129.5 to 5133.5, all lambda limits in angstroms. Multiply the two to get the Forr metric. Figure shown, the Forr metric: 0.76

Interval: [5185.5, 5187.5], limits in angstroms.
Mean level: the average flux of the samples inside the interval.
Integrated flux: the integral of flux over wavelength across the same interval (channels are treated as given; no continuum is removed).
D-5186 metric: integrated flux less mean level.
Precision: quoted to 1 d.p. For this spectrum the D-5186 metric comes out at 19.3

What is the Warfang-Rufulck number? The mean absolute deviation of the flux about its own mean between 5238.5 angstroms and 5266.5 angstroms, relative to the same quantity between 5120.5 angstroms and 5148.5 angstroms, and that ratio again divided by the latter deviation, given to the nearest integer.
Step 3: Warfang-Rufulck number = 14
